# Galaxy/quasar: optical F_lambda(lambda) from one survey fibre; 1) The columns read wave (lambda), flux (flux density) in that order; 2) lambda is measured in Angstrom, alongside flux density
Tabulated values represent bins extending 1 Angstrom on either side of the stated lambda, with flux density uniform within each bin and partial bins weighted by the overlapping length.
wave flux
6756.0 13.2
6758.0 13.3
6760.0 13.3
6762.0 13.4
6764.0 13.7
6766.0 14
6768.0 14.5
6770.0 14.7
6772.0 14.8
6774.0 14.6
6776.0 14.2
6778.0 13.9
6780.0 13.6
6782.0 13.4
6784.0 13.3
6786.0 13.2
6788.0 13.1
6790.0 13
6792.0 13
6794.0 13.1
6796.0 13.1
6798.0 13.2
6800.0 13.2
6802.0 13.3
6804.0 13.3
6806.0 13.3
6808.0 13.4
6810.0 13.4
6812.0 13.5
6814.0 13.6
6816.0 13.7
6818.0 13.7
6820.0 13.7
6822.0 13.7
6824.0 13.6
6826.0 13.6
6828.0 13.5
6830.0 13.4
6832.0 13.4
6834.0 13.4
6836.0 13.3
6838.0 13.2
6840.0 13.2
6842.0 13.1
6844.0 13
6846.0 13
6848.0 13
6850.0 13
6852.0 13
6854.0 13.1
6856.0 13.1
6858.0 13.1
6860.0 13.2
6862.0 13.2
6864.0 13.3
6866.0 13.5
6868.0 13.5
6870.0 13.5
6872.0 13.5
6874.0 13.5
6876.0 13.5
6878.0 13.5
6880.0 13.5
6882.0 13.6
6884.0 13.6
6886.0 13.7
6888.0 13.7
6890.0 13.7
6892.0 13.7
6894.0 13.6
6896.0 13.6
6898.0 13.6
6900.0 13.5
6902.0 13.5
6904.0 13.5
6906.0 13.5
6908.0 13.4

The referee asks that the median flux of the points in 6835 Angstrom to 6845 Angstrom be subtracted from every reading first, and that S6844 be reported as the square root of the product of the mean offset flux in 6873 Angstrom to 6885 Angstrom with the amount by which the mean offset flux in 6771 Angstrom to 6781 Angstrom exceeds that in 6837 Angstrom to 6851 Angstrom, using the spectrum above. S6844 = 0.62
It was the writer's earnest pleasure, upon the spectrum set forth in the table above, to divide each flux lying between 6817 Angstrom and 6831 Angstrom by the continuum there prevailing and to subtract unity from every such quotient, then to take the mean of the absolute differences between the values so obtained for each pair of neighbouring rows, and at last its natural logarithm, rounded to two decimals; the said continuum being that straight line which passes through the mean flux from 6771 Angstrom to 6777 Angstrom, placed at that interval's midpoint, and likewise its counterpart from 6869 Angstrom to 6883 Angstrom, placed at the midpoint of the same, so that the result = -5.64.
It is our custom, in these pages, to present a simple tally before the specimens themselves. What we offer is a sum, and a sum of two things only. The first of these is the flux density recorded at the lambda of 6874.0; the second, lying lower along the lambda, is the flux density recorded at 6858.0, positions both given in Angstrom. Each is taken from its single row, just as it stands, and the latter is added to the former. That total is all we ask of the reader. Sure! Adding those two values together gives 26.6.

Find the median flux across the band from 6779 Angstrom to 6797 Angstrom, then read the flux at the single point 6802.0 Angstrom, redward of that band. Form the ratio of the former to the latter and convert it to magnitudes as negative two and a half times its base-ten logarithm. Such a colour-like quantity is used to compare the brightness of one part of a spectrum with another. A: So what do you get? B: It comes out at 0.016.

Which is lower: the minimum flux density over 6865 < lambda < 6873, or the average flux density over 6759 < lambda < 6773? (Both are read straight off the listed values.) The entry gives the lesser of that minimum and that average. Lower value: 13.5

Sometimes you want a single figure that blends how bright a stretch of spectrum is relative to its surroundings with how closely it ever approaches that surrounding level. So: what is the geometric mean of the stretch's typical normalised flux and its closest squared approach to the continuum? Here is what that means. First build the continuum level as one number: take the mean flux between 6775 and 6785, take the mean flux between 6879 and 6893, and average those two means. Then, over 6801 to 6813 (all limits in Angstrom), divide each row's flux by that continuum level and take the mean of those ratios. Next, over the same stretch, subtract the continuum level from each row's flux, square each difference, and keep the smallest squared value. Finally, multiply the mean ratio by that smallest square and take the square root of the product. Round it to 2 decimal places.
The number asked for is 0.16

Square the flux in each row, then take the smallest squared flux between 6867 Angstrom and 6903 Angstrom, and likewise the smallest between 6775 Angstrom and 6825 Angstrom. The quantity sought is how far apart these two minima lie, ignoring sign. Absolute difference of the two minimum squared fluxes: 13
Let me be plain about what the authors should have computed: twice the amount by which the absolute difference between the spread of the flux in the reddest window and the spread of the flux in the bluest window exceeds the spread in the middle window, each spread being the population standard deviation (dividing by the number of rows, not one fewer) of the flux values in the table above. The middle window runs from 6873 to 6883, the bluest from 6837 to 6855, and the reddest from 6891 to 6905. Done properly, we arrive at -0.06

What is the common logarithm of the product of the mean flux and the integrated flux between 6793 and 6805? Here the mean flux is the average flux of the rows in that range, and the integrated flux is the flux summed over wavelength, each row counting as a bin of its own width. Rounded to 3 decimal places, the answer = 3.320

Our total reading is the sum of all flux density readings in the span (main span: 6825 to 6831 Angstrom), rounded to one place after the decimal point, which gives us 40.5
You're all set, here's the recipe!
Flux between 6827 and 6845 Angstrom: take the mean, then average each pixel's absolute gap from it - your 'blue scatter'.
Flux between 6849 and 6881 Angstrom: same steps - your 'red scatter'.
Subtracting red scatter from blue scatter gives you -0.1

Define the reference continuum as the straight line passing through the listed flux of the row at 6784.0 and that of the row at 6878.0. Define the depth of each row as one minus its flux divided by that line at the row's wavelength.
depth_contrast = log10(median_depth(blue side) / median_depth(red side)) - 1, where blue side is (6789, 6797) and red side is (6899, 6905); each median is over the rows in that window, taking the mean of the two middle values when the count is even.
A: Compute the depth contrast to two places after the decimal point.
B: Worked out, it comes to -0.27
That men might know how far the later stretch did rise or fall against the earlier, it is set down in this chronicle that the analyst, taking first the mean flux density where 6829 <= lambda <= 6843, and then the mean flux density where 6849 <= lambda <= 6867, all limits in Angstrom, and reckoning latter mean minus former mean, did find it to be -0.12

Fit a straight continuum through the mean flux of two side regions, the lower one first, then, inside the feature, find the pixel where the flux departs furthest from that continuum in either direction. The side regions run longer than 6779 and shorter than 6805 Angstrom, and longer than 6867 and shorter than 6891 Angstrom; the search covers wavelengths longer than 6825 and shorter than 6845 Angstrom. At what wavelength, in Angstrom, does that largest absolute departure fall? 6844.0 Angstrom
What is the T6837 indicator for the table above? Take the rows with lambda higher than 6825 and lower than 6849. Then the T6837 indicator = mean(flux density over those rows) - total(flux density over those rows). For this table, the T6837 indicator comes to -146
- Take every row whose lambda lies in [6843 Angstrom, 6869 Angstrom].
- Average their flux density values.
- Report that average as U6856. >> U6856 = 13.2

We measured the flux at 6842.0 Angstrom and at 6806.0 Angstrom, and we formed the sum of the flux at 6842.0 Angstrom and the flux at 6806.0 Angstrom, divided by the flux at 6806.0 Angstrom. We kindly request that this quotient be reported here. 1.985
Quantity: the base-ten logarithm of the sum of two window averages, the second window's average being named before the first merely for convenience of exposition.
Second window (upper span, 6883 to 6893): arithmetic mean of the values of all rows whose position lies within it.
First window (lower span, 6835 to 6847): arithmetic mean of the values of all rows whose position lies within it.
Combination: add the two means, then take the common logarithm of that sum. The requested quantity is 1.428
